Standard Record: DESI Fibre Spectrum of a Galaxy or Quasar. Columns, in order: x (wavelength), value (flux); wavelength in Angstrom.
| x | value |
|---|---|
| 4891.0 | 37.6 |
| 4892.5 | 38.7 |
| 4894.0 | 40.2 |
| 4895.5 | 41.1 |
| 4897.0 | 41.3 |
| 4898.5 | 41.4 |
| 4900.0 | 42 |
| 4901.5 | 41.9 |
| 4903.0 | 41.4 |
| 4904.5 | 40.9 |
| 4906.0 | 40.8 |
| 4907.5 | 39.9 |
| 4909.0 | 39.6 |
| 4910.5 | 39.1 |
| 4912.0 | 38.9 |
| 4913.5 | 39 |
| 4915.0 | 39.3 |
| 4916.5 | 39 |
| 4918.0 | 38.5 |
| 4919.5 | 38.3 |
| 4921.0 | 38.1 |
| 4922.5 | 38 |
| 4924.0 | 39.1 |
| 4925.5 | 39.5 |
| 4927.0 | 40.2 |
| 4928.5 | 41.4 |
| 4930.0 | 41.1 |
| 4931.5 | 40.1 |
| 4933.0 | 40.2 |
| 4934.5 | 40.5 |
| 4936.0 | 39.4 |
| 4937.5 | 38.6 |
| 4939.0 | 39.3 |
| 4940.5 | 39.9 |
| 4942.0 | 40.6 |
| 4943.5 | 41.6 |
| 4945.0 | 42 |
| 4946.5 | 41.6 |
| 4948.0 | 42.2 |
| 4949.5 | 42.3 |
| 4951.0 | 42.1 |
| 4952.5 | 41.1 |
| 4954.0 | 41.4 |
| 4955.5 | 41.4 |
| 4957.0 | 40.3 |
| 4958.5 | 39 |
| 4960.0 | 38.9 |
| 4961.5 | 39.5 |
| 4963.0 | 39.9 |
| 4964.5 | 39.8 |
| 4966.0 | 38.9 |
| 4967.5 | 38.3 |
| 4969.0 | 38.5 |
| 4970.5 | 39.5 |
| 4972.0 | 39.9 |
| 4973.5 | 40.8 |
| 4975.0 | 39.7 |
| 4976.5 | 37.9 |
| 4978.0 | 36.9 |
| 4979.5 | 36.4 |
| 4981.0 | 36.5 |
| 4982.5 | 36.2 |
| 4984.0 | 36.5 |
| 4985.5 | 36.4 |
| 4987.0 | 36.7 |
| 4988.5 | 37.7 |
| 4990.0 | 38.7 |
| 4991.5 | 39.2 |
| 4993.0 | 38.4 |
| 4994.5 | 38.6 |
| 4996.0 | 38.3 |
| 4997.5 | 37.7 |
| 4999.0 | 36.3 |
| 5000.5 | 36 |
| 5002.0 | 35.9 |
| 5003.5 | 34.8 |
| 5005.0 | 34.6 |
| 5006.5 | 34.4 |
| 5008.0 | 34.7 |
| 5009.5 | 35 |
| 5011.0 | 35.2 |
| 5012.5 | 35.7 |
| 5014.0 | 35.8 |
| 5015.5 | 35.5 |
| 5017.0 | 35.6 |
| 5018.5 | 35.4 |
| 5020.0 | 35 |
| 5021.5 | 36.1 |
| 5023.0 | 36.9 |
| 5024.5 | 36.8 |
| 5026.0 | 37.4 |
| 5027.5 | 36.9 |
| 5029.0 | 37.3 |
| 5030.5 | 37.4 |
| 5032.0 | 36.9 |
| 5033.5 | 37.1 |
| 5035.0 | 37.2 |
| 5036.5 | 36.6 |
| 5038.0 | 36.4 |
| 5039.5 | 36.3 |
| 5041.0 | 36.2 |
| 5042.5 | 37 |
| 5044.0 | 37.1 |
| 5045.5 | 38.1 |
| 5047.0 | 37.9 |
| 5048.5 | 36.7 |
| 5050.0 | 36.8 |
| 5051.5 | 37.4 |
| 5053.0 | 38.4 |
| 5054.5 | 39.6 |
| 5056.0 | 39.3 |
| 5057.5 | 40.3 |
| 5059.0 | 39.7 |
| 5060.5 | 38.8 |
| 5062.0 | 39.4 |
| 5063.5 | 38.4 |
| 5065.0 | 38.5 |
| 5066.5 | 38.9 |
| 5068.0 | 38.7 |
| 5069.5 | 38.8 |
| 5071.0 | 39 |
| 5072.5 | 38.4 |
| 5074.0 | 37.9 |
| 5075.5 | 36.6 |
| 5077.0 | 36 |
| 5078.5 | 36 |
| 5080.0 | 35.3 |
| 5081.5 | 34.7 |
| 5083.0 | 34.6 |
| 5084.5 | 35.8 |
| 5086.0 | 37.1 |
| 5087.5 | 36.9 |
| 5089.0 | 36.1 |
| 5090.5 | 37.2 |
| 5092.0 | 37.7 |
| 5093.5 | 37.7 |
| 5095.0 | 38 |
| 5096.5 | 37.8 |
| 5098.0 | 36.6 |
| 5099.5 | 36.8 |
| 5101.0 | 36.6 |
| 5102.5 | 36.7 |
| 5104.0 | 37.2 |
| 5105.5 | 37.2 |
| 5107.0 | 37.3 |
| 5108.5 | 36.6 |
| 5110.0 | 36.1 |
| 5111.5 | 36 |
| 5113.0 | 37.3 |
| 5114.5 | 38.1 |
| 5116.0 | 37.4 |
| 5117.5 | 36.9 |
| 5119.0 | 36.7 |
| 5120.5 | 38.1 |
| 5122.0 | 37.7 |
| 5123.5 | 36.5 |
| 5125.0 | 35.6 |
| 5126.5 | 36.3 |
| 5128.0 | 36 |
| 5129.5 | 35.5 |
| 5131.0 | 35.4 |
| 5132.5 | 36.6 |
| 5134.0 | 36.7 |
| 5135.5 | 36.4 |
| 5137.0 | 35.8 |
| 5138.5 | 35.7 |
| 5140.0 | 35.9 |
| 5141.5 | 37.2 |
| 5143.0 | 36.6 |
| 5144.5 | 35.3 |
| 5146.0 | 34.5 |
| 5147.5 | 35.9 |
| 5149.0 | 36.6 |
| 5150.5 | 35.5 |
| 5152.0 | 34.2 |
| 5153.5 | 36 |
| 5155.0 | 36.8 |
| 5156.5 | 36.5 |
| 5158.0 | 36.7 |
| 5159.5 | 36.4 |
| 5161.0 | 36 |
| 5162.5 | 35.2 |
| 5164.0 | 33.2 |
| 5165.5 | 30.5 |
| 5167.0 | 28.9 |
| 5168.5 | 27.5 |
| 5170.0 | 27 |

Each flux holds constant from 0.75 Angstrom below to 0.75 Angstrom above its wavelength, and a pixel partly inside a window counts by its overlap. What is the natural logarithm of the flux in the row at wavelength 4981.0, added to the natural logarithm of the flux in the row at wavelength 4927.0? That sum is 7.29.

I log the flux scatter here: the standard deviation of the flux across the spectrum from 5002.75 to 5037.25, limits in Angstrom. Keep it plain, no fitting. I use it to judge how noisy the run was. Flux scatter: 1.0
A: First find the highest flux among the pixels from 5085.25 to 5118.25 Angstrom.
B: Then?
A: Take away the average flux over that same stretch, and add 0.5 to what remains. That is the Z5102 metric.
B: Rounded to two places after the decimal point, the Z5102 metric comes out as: 1.54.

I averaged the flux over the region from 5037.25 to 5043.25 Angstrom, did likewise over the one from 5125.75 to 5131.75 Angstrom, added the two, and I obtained 72.3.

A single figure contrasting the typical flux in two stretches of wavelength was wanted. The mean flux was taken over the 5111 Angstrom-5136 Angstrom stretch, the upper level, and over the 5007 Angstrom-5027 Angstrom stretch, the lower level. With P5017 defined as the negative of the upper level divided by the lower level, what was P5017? -1.025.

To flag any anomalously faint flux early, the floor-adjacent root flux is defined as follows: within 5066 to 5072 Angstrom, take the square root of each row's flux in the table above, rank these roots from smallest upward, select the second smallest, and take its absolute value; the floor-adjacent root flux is 6.23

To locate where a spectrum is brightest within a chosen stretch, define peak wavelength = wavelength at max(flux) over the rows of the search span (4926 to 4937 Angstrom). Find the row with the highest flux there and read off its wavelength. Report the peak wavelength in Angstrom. 4928.5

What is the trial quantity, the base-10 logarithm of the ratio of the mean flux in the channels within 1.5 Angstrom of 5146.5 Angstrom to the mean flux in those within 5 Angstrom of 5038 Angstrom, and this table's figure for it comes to -0.018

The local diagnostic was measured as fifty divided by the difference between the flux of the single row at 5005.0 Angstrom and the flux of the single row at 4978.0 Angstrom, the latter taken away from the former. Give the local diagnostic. -22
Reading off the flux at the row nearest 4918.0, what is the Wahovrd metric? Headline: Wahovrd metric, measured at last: 38.5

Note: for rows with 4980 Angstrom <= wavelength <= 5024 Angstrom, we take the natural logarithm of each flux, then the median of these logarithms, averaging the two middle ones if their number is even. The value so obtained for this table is 3.59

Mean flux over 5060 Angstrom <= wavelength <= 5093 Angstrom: 37.3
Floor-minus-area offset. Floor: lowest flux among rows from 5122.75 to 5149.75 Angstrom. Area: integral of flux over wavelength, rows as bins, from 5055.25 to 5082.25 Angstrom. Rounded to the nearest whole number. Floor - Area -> -993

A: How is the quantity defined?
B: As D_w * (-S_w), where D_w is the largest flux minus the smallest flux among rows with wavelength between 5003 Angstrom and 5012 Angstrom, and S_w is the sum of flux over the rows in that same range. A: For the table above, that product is -167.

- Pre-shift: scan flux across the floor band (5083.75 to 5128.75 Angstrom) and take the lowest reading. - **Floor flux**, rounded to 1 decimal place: 35.6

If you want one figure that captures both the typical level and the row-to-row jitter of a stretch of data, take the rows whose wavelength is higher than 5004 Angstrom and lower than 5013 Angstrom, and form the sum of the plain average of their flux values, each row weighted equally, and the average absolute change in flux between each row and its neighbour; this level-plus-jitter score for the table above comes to 35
